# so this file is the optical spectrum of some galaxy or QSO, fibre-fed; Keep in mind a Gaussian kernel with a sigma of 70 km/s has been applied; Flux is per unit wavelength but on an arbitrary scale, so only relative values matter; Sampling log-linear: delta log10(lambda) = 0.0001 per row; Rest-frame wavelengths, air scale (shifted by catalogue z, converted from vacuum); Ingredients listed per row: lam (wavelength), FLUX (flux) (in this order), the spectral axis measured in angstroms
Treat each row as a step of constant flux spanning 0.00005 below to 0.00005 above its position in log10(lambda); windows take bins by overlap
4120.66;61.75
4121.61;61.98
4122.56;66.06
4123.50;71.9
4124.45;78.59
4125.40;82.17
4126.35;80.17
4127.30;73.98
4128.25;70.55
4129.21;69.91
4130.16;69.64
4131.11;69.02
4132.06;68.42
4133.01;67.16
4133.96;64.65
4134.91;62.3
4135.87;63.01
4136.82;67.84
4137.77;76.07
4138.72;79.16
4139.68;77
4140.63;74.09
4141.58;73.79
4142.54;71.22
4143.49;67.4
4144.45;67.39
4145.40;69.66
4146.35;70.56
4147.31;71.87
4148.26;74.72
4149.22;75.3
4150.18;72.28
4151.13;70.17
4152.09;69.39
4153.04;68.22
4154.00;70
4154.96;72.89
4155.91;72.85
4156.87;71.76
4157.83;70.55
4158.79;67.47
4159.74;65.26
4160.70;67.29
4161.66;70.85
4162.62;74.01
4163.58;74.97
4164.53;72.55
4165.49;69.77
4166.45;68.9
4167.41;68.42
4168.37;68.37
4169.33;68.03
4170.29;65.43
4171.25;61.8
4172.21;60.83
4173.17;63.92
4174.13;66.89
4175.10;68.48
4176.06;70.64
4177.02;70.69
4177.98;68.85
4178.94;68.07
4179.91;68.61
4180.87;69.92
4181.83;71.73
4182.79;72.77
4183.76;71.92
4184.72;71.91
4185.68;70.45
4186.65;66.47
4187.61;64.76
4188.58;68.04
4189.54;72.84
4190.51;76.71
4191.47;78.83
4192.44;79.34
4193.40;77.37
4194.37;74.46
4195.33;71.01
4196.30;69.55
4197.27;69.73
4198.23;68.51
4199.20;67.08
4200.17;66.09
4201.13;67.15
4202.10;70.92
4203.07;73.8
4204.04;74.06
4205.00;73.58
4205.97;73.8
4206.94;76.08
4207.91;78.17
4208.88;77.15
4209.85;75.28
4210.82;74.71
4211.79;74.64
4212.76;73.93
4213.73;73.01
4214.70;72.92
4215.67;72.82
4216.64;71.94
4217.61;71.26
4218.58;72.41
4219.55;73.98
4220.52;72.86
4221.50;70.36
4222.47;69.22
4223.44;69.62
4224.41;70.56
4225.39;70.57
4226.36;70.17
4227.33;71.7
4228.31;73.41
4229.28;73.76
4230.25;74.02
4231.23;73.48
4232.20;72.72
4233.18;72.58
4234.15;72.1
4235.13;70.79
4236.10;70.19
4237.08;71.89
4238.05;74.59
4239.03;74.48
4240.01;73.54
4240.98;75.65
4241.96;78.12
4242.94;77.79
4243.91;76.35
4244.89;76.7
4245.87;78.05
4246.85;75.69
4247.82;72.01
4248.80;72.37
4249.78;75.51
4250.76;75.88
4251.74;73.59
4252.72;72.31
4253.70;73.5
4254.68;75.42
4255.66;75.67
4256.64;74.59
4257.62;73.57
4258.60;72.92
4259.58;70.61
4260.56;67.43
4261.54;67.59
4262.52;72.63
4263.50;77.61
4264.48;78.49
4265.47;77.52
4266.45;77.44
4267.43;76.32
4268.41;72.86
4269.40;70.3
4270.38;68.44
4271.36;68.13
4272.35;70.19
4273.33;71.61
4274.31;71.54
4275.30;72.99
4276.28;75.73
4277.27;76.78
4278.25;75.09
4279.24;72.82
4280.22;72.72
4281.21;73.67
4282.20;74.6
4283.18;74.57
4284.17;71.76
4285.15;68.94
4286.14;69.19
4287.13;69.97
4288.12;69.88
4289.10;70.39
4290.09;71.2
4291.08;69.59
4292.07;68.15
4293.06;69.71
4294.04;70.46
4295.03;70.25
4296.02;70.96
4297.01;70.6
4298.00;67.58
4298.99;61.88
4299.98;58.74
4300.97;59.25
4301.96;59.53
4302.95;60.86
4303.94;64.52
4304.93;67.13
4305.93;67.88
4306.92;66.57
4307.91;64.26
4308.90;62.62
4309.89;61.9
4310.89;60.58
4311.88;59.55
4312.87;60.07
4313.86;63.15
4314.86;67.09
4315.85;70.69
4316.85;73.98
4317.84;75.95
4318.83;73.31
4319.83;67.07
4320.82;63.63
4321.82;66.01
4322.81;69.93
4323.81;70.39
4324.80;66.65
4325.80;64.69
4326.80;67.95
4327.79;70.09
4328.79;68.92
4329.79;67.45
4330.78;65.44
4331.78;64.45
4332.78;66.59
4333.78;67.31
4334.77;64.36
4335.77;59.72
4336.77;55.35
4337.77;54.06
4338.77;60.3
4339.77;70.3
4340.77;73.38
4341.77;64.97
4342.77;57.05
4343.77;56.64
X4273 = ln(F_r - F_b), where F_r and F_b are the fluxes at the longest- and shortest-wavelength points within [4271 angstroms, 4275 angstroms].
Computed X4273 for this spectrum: 1.2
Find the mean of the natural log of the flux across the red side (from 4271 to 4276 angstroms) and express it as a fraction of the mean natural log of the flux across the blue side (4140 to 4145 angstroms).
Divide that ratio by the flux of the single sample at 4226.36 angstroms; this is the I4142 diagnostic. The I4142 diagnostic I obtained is 0.0143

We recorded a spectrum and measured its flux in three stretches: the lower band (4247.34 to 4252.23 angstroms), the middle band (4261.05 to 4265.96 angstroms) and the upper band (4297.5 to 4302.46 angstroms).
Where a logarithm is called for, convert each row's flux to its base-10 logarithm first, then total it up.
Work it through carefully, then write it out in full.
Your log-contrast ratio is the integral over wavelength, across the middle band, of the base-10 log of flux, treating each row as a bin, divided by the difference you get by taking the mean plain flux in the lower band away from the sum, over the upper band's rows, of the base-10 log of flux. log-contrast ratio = -0.142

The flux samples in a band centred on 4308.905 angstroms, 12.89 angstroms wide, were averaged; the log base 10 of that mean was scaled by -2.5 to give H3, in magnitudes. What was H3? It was -4.51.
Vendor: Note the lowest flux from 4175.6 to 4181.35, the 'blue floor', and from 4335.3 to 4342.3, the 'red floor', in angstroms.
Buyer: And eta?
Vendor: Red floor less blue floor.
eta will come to -14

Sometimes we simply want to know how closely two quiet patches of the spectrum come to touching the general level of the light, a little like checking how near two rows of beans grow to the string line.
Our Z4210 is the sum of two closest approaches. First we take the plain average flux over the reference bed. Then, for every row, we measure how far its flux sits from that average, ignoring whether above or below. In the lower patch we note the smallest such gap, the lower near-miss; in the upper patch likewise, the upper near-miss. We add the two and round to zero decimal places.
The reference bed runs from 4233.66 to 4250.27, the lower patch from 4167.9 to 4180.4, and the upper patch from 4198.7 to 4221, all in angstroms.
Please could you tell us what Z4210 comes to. 4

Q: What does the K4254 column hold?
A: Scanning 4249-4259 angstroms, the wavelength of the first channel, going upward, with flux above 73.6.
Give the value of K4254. 4249.78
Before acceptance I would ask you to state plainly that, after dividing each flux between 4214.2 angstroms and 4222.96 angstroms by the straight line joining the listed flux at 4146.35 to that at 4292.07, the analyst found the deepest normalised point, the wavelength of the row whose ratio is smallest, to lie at 4222.47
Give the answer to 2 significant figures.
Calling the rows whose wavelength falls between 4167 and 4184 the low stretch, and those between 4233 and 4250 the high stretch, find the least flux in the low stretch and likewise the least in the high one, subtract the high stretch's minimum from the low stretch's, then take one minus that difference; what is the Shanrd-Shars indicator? 10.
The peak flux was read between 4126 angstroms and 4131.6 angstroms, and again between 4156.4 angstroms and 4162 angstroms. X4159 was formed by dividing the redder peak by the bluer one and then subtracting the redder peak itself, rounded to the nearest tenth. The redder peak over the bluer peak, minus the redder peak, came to -70.9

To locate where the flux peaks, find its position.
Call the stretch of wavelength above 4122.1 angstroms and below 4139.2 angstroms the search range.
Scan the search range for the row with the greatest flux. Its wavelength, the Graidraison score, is 4125.40 angstroms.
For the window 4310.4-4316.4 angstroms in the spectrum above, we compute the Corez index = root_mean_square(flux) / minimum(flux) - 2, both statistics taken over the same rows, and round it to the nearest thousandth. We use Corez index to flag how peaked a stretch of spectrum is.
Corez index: -0.931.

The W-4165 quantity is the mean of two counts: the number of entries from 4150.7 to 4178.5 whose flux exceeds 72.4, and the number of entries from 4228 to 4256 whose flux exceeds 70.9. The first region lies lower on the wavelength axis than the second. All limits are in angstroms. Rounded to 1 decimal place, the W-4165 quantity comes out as 16.0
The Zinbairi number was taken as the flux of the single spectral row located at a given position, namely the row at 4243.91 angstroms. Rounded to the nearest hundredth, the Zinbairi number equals 76.35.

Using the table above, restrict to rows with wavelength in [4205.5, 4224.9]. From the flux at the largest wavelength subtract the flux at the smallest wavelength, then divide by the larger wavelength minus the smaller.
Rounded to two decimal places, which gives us -0.18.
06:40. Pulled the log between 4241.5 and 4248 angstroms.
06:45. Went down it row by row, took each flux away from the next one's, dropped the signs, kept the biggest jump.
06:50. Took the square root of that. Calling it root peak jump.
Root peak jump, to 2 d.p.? 1.92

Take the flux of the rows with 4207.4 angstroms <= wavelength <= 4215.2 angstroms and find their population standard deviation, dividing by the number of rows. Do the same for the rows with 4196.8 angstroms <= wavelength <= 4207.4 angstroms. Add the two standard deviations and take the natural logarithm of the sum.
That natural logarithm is 1.62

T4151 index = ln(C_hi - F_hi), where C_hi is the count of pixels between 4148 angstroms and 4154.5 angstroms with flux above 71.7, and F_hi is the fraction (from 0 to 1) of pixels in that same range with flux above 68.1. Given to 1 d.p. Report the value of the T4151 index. 0.7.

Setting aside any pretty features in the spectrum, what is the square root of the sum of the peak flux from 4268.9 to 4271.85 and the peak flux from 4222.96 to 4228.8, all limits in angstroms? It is 12.0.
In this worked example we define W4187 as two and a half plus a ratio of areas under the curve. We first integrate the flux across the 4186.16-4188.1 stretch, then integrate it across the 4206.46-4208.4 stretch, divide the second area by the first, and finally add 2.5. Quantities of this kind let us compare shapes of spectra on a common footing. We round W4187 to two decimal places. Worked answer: 3.68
